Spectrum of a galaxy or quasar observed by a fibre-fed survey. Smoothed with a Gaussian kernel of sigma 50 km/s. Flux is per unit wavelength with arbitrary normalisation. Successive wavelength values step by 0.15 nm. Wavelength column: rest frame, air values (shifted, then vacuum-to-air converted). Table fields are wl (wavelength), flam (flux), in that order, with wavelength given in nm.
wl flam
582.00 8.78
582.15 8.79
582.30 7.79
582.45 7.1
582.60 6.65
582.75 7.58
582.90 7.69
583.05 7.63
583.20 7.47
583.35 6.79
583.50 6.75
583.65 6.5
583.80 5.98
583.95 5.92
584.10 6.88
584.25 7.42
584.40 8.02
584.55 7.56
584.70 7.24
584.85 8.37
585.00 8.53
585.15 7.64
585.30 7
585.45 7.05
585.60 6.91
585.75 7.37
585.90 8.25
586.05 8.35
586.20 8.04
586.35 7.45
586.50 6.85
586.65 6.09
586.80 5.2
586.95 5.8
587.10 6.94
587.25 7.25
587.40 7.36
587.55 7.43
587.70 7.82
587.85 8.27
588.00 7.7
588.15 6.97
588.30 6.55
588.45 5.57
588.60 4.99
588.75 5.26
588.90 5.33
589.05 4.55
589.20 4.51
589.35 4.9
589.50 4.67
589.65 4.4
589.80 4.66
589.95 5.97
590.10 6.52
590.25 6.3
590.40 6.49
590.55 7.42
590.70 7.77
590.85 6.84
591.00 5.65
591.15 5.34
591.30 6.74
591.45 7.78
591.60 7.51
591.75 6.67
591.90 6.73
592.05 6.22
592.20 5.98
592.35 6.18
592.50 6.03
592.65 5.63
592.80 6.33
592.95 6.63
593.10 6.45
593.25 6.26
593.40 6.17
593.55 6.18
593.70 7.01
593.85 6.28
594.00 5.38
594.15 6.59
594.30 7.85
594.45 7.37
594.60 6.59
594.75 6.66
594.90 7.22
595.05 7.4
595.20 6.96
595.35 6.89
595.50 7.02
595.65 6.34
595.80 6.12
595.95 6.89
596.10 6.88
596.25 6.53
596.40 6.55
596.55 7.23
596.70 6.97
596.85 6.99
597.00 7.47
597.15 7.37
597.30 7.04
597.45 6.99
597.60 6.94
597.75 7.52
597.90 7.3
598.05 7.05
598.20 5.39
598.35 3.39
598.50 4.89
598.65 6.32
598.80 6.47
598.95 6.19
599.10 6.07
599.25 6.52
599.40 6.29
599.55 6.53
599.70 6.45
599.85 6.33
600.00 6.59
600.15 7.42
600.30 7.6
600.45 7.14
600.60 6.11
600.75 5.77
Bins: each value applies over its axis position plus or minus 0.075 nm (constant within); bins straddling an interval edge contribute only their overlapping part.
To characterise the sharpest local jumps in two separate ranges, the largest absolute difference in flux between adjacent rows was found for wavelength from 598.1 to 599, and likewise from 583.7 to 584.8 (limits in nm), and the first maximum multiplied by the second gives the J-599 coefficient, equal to 1.92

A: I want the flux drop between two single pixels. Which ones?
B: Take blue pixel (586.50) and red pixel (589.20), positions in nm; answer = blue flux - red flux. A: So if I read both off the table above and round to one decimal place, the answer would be 2.3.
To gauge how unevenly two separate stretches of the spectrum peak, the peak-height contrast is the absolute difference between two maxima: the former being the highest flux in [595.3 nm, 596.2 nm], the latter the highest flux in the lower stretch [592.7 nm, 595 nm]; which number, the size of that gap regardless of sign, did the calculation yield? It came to 0.8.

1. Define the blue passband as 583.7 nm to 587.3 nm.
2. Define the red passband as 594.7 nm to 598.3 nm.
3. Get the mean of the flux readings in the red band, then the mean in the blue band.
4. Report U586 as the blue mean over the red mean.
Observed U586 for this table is 1.04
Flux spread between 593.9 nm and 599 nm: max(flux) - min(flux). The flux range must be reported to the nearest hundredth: 4.46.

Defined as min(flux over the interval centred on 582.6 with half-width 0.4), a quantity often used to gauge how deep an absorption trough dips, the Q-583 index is 6.65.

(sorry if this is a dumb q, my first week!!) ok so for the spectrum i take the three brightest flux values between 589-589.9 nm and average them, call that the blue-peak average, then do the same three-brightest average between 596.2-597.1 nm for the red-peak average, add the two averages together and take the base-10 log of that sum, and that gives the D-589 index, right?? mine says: 1.08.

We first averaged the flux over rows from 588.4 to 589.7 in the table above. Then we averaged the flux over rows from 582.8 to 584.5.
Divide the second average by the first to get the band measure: 1.43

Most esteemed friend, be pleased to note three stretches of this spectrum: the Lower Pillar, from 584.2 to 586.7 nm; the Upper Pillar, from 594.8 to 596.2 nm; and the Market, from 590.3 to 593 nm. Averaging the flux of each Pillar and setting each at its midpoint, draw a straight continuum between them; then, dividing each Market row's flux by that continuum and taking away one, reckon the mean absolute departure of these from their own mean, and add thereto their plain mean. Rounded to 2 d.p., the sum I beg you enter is 0.00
